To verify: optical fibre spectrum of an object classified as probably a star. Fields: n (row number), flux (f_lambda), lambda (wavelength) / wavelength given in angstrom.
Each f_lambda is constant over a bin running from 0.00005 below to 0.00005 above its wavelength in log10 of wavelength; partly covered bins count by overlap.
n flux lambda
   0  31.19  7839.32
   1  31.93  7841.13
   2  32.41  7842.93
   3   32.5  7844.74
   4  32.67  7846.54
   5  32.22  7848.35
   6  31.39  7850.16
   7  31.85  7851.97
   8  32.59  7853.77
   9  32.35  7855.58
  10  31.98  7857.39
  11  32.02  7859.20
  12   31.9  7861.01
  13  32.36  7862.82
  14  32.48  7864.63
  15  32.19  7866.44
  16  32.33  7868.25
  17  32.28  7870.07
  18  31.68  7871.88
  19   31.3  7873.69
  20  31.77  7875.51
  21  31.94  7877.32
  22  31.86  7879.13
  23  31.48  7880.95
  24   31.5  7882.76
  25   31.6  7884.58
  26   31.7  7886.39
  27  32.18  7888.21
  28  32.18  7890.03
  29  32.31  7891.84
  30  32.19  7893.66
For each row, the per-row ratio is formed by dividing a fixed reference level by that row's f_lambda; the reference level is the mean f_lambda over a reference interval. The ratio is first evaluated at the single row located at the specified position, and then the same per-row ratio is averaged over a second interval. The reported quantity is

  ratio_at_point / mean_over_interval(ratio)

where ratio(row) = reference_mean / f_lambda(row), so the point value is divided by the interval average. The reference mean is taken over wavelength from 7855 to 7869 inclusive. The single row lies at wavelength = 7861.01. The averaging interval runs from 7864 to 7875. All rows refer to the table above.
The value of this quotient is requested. 1.004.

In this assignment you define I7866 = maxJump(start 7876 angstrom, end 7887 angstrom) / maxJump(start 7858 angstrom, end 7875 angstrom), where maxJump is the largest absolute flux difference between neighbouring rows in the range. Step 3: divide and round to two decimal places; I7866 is 0.63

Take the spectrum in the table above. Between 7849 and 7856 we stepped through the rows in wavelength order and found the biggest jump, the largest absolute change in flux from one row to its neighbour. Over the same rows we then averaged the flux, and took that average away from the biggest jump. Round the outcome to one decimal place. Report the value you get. -31.3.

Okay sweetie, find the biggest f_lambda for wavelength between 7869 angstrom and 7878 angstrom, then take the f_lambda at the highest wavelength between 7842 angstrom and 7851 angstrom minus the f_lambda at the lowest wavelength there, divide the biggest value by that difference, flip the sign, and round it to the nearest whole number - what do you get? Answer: 32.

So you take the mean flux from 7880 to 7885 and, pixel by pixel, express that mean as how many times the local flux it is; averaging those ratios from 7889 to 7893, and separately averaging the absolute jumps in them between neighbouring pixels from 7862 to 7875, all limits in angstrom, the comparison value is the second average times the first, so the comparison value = 0.0079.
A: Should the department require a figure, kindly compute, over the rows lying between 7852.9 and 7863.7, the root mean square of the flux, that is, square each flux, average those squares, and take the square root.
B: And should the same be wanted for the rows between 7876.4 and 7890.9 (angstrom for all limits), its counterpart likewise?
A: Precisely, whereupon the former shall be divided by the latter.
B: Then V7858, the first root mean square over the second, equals 1.01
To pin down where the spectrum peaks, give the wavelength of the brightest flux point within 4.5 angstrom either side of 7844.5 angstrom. 7846.54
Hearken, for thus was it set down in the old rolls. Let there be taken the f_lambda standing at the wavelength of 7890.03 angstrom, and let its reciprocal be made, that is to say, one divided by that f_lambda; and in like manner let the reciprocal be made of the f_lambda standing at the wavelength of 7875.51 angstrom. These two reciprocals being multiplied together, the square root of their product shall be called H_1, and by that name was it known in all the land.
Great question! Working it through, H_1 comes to 0.0313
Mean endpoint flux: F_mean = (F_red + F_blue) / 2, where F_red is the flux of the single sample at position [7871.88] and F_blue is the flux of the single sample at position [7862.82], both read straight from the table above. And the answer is 32.0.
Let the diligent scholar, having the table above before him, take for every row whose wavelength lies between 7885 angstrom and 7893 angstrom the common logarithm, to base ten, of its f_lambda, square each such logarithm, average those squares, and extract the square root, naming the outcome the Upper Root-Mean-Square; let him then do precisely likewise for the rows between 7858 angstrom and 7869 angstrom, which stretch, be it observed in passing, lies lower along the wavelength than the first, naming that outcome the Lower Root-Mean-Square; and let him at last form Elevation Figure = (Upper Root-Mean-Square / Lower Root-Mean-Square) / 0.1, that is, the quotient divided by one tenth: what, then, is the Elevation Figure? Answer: 9.99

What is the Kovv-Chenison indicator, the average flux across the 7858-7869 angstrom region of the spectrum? 32.2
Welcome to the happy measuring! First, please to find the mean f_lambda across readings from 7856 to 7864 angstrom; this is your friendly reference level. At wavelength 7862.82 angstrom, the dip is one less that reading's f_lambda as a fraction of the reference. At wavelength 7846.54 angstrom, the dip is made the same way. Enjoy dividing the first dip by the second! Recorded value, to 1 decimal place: 0.5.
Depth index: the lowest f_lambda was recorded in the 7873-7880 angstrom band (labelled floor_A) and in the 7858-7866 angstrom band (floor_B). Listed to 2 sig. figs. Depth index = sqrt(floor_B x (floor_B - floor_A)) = 4.4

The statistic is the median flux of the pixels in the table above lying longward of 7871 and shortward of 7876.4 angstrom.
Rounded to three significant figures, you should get 31.7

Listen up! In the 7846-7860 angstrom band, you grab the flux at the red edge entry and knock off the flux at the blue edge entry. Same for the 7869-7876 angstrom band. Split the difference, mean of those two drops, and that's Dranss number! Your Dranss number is -0.6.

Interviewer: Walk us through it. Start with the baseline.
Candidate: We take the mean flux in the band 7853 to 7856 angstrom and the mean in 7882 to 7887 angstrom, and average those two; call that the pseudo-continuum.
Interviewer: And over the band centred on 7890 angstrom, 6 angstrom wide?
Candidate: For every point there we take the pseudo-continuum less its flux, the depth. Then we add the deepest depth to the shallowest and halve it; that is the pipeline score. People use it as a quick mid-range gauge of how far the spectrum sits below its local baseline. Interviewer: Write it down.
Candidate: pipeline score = -0.21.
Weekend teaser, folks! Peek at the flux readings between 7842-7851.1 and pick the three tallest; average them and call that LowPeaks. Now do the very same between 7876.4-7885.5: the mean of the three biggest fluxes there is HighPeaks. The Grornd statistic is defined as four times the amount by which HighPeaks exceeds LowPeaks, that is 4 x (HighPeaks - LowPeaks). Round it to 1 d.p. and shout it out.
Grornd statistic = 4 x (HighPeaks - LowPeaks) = -2.9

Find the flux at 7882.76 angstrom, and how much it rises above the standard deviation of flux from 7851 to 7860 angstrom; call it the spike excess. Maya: 31.2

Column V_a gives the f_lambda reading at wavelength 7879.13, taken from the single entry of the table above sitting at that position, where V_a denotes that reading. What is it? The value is 31.86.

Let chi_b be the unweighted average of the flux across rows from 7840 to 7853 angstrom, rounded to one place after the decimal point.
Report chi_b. 32.1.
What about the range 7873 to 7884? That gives 31.6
